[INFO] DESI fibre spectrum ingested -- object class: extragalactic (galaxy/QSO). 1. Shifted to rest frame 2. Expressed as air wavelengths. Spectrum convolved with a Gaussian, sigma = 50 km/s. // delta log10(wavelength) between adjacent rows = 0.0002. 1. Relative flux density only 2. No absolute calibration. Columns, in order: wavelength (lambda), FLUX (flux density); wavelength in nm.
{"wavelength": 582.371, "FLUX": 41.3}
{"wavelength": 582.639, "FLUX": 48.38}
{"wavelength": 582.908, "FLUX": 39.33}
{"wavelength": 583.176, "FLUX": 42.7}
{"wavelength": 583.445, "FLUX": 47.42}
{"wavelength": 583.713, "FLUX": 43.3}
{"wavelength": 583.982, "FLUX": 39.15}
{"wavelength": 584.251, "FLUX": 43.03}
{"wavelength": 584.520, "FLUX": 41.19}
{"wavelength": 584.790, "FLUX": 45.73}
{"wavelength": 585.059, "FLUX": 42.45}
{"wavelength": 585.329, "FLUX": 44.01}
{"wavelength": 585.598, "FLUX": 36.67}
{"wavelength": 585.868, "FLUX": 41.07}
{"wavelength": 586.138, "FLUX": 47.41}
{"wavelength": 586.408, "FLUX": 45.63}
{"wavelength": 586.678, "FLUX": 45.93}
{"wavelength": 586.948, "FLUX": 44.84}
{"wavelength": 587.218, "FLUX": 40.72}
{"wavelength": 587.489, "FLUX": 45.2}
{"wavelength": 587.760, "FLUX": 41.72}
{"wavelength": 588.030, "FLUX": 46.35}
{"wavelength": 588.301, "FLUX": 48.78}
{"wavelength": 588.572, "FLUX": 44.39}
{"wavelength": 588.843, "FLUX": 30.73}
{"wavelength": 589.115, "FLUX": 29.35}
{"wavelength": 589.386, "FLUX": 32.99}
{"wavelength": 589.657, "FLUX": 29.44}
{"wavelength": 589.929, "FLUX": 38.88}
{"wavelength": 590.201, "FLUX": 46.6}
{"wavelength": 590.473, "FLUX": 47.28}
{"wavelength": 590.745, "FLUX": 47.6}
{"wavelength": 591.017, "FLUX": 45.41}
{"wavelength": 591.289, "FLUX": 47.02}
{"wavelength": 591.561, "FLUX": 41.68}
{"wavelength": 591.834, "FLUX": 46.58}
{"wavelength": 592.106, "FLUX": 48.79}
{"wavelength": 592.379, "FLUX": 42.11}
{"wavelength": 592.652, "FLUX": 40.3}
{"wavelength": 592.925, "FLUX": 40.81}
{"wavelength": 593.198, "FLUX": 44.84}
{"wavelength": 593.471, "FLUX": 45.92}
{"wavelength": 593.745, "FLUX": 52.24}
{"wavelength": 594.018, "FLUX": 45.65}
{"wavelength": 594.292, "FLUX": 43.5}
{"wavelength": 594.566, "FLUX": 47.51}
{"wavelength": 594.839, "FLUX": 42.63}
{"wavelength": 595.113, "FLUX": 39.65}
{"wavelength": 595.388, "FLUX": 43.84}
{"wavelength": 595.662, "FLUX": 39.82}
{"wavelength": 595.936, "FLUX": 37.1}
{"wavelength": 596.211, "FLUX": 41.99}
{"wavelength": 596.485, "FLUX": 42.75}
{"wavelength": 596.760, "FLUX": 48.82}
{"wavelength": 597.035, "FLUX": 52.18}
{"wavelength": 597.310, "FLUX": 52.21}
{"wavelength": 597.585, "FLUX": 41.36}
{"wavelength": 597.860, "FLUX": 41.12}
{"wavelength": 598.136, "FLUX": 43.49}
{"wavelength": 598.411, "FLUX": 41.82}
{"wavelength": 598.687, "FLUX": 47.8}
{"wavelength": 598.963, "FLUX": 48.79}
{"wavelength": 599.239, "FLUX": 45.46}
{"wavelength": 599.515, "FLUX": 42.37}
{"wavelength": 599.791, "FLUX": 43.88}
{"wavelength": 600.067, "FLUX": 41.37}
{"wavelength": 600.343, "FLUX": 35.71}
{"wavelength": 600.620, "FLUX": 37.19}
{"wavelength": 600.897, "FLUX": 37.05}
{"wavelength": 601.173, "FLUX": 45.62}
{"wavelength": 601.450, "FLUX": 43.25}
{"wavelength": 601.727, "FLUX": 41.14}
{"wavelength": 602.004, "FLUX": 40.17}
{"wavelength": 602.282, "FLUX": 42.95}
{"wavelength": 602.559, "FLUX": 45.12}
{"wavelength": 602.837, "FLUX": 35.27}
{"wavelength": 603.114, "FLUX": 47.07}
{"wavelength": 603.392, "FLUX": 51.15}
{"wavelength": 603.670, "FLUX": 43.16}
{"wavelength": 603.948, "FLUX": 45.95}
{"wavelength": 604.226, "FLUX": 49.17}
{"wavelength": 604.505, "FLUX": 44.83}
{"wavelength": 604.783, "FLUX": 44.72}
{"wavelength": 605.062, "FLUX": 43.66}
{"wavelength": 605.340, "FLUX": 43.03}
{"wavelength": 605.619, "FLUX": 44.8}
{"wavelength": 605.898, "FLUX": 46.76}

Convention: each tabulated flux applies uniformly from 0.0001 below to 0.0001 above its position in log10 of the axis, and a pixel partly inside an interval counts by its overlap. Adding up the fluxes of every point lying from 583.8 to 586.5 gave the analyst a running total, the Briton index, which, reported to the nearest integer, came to 426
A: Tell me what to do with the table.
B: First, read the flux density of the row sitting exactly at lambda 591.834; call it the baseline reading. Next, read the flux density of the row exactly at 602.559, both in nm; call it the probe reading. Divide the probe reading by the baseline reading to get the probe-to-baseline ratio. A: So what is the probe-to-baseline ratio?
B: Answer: 0.97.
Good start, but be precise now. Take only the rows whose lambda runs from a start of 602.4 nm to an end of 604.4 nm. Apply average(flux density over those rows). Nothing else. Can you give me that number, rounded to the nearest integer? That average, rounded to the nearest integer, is 45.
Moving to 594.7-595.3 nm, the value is 41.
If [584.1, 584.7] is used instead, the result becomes 42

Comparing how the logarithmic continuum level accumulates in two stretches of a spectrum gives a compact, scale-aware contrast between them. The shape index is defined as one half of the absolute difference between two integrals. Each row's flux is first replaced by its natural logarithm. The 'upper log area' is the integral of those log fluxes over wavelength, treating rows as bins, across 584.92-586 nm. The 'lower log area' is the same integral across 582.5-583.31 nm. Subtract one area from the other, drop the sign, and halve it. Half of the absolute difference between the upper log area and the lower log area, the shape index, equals 0.48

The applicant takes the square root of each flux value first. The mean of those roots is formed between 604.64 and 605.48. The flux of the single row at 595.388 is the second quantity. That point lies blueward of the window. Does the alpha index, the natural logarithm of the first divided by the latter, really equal -1.89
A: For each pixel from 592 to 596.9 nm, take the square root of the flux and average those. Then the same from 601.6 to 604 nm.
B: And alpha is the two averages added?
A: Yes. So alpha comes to 13.2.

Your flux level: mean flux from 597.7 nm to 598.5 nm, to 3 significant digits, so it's 42.1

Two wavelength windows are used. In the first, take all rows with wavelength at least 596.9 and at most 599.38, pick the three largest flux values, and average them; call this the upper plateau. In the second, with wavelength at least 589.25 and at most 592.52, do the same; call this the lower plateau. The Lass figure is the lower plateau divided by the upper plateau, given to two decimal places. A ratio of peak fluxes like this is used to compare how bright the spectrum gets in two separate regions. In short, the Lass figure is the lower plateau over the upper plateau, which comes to 0.94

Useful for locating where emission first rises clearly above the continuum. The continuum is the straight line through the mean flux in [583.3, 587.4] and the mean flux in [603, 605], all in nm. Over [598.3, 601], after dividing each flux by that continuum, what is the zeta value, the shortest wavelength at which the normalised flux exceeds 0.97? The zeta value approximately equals 598.687 nm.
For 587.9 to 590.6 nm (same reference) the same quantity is 588.030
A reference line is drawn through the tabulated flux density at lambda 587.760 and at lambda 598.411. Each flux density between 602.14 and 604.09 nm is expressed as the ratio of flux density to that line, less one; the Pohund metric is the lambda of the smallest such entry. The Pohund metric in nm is 602.837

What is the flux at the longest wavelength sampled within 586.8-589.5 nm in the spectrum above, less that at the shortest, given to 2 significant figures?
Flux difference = -12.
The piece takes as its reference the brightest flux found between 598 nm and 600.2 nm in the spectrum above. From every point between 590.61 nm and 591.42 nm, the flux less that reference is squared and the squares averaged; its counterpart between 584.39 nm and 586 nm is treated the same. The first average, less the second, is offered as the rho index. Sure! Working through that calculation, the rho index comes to -51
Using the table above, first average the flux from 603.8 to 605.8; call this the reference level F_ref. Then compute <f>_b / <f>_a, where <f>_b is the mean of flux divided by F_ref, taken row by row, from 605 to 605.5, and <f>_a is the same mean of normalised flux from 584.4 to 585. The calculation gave 1.00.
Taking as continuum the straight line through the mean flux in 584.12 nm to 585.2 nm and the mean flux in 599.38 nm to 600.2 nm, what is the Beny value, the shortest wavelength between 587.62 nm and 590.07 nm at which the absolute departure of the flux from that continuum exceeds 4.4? 588.301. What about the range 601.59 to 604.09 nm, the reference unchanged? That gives 602.837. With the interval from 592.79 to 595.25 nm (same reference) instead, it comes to 593.745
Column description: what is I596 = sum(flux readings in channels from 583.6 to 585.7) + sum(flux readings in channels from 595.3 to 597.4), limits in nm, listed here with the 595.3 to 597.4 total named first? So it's 694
